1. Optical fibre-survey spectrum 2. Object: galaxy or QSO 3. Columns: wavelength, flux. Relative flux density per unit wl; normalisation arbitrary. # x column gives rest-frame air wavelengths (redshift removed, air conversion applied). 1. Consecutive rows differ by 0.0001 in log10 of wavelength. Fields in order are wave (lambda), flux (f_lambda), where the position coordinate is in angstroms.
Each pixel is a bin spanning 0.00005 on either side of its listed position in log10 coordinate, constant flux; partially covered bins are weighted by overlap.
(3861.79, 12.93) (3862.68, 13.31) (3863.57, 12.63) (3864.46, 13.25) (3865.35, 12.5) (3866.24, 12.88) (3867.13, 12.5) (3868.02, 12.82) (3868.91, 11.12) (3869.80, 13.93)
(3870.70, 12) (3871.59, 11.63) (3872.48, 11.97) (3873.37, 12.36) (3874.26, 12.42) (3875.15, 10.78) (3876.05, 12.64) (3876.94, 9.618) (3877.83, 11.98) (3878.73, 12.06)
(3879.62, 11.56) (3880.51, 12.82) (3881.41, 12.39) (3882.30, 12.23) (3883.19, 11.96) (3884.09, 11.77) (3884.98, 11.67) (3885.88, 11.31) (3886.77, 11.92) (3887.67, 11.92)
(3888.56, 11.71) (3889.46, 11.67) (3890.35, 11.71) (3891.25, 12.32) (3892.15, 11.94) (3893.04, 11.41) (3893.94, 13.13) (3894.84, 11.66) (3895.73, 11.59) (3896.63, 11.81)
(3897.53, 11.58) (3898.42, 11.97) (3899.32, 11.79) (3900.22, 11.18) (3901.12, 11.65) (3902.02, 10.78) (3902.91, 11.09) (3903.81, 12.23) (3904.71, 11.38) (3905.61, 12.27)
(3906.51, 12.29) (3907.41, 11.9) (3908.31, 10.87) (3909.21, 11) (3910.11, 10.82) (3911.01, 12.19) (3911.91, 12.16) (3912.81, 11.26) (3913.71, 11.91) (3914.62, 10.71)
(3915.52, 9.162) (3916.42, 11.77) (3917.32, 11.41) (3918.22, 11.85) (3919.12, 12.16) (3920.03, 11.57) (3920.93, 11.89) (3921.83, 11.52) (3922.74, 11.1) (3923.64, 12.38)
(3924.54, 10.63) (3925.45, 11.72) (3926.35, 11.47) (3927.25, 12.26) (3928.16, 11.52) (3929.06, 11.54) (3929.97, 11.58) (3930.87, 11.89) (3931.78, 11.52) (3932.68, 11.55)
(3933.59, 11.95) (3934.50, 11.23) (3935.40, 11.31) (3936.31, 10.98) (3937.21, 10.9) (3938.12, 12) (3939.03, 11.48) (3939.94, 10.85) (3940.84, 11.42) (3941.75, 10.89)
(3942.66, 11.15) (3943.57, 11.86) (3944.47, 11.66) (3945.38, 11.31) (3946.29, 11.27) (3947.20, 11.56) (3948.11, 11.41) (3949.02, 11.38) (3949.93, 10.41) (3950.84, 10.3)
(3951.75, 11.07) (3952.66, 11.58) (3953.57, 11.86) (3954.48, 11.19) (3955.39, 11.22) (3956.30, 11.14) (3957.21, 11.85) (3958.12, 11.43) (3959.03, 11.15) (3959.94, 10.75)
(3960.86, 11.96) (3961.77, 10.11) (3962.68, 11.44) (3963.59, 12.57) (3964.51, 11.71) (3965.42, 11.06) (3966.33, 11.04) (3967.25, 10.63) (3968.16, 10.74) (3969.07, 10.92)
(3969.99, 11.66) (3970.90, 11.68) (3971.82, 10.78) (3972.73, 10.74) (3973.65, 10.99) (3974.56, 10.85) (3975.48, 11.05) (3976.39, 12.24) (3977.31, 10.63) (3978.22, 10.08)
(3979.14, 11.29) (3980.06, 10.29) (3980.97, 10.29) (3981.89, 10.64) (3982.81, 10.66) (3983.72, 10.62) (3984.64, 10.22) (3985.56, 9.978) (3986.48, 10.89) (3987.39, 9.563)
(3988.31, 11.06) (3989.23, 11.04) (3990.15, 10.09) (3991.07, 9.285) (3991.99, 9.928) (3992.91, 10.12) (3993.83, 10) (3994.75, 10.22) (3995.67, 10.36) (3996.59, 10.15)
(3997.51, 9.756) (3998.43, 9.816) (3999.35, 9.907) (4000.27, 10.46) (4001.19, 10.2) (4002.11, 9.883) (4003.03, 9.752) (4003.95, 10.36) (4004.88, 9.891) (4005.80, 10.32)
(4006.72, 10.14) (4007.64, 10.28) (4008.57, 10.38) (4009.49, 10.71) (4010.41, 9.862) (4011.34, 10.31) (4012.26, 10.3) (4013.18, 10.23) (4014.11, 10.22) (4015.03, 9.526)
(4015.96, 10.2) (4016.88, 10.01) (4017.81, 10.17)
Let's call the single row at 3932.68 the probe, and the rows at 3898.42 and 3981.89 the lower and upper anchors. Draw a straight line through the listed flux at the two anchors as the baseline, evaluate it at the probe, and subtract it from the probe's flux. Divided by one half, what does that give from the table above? 0.3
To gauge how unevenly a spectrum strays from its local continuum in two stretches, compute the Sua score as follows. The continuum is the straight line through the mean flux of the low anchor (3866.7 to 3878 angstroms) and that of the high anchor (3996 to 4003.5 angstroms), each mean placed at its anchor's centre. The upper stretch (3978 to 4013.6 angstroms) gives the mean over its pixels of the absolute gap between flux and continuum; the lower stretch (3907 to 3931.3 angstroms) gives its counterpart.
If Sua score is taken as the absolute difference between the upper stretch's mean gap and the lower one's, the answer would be 0.27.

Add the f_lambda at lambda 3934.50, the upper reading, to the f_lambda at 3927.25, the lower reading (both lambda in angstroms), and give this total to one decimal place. 23.5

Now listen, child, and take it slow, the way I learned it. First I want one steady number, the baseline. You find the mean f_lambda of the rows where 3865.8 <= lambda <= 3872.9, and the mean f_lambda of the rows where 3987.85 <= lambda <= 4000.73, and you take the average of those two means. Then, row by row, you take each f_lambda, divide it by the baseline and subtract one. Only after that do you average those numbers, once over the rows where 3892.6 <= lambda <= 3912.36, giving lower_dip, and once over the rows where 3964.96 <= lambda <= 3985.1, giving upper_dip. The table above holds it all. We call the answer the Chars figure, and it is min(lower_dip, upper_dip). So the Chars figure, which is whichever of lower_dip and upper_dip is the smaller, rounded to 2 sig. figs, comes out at -0.034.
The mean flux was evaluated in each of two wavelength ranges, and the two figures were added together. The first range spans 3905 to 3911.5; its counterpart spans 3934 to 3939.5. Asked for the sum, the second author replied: 22.9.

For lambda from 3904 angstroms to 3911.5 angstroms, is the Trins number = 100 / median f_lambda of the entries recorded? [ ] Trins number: 8.6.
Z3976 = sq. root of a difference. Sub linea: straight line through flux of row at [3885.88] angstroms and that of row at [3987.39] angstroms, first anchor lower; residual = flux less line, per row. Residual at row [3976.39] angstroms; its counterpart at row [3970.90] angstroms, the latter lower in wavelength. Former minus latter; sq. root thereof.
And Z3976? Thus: 0.81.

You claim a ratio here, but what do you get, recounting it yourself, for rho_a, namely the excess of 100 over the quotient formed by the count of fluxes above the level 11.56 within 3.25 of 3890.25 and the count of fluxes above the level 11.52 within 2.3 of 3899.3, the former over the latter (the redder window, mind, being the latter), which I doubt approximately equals 98.5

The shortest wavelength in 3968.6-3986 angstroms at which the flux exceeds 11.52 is 3969.99 angstroms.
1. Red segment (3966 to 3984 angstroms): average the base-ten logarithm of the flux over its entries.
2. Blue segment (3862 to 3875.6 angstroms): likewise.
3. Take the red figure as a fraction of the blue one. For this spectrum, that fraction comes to 0.949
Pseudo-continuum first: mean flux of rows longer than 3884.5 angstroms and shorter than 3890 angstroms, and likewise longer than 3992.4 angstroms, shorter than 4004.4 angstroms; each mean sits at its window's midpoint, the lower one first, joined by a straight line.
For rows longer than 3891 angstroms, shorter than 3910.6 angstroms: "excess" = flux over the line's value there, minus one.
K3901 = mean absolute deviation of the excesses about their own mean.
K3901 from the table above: 0.038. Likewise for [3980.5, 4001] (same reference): 0.033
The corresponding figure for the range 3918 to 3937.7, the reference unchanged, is 0.027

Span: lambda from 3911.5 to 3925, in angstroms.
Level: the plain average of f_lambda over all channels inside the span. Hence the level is 11.4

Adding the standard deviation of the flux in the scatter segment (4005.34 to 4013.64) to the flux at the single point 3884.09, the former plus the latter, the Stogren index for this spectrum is 12.0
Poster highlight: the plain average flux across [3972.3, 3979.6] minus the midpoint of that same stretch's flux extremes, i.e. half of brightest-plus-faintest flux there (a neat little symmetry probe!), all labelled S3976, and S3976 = -0.18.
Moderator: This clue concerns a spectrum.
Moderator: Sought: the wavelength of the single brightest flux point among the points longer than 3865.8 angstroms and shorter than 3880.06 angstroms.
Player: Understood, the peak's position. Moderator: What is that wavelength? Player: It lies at 3869.80 angstroms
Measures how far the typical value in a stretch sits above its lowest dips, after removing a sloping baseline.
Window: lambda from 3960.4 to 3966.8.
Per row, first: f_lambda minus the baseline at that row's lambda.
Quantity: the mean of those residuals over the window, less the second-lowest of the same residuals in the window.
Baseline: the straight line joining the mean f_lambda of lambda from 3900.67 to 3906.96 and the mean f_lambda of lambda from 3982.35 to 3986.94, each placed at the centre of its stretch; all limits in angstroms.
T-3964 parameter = 0.33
